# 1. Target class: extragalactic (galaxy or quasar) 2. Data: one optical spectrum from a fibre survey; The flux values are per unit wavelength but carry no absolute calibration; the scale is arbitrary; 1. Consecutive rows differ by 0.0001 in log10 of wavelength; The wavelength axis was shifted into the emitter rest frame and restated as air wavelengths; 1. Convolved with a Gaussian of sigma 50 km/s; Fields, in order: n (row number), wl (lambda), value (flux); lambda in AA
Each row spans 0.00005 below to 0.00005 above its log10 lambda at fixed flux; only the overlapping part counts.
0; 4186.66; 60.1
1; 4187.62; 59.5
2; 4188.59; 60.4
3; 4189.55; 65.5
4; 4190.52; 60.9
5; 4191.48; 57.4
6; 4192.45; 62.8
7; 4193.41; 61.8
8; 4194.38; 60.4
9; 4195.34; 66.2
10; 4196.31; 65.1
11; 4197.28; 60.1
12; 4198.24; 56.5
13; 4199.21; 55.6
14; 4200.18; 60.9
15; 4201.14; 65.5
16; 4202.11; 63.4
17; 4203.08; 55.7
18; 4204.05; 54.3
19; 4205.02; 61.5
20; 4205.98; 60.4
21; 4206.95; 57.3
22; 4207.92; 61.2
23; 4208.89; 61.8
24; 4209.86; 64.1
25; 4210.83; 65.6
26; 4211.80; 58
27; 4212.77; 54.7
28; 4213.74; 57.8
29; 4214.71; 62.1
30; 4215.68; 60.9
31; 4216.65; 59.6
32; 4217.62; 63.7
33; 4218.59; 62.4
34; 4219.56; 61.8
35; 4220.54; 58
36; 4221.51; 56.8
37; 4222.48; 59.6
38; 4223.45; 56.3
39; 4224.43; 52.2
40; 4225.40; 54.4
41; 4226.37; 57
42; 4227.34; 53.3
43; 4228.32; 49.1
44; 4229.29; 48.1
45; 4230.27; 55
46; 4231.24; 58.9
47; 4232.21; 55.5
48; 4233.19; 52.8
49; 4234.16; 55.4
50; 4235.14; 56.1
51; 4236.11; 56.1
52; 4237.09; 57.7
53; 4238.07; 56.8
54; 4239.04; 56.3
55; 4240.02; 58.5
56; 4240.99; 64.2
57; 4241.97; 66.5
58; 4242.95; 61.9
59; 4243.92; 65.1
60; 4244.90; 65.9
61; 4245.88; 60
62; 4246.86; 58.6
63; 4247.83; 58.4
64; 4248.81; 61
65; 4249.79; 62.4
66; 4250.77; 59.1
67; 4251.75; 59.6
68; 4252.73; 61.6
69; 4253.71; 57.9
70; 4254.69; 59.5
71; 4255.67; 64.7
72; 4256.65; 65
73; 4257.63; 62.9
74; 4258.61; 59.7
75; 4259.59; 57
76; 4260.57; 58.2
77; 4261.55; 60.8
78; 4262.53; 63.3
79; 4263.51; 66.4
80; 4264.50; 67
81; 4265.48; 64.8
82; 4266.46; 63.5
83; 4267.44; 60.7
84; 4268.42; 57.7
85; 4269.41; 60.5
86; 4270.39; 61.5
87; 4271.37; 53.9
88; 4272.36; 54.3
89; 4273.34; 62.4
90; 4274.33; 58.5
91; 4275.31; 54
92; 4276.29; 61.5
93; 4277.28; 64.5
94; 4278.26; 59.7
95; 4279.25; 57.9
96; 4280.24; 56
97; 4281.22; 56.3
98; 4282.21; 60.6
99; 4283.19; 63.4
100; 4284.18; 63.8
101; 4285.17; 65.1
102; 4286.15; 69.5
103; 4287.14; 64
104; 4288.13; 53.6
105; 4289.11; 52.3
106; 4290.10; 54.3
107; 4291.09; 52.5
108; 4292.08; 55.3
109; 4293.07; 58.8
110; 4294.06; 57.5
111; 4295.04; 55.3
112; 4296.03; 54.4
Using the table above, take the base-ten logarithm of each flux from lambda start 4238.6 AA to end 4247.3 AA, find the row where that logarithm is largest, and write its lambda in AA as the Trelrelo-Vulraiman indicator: 4241.97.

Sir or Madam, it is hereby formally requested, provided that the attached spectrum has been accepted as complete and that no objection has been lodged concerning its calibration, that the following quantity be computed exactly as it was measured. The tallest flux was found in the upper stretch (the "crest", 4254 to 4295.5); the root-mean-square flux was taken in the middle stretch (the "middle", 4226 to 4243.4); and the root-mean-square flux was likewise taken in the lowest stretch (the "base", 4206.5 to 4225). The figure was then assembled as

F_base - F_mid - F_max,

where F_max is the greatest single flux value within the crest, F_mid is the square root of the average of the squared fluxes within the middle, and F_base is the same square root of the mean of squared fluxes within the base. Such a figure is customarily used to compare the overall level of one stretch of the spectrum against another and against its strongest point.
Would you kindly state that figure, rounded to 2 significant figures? -67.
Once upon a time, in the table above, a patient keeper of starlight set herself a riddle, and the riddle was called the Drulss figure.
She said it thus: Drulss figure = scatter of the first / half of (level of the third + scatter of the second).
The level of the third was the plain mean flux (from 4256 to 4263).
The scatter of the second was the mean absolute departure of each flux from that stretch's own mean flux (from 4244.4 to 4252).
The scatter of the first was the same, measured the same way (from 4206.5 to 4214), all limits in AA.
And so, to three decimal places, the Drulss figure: 0.099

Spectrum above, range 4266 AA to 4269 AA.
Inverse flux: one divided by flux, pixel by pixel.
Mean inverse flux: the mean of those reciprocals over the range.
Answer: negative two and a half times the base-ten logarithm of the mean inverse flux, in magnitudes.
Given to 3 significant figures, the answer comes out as 4.46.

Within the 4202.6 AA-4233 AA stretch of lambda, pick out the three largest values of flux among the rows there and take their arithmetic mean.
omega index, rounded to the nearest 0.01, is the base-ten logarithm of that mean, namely 1.81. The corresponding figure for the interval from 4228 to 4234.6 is 1.75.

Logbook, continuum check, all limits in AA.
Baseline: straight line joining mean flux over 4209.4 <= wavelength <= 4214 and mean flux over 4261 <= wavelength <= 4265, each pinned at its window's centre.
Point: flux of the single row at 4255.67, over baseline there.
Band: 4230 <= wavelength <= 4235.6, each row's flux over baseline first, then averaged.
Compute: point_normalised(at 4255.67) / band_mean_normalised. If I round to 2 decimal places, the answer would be 1.13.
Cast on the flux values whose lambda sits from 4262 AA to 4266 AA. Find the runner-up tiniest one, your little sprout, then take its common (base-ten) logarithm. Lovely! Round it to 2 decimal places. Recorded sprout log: 1.81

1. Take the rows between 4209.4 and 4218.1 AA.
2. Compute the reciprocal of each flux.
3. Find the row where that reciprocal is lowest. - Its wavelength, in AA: 4210.83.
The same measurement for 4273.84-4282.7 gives 4277.28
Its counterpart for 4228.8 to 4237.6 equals 4231.24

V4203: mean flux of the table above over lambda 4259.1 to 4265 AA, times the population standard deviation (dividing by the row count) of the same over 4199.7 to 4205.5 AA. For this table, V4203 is 248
